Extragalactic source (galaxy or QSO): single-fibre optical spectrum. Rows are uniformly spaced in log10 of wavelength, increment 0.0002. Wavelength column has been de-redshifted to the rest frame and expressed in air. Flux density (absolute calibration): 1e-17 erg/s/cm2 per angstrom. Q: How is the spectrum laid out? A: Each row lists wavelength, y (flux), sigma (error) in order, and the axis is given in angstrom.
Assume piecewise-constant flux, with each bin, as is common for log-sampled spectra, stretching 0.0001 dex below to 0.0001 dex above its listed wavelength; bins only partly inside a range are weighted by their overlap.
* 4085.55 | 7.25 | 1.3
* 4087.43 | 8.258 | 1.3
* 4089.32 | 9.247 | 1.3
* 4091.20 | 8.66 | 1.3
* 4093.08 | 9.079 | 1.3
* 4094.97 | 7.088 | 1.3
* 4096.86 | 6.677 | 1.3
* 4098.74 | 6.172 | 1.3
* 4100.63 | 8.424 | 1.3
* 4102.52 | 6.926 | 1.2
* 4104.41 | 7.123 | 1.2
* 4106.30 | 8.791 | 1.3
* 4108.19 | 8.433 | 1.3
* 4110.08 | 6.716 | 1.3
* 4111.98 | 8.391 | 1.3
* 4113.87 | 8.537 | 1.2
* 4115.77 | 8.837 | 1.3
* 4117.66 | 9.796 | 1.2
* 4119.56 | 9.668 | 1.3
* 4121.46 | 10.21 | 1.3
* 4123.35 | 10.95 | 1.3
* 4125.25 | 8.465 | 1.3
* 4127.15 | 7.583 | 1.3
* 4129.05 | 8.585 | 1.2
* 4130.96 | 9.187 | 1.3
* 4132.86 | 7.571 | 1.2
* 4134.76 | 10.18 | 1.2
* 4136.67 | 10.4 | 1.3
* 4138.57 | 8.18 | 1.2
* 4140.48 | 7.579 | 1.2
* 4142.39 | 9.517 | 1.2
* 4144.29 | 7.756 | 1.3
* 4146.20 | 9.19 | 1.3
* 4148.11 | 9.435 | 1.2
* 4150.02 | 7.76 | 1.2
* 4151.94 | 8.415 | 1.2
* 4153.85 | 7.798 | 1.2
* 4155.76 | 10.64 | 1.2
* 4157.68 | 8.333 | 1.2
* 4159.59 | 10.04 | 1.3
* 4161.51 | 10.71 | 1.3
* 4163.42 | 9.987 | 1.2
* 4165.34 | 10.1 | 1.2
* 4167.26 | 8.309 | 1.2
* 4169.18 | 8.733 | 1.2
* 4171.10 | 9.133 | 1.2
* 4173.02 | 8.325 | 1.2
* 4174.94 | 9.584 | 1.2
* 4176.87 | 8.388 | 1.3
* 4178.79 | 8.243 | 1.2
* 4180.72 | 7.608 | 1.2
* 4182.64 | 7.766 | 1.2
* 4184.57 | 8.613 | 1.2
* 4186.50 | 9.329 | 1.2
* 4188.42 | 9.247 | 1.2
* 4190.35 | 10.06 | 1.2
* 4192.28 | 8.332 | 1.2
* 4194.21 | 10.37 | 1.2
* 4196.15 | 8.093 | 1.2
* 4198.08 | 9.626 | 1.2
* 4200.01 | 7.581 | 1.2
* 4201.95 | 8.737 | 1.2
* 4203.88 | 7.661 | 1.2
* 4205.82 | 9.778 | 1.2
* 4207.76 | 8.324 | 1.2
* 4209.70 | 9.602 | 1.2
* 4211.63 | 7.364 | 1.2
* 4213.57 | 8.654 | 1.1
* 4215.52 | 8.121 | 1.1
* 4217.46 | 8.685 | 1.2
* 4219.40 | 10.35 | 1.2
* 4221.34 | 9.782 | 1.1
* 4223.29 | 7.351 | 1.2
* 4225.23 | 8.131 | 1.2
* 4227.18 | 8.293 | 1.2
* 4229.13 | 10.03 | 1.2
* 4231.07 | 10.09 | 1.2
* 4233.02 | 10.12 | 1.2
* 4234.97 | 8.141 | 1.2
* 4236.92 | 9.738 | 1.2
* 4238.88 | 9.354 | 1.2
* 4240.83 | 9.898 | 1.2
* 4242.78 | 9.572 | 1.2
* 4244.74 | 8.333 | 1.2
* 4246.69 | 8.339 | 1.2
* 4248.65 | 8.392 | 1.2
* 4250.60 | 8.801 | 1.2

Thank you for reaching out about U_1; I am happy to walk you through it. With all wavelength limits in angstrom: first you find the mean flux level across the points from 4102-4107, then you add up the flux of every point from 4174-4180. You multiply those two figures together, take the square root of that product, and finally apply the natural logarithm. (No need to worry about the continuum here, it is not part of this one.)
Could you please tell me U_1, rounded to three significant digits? 2.65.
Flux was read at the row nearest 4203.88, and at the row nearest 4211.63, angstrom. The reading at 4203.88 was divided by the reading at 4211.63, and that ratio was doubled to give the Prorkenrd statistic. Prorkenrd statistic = 2.1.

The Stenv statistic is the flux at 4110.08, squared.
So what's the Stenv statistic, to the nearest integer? 45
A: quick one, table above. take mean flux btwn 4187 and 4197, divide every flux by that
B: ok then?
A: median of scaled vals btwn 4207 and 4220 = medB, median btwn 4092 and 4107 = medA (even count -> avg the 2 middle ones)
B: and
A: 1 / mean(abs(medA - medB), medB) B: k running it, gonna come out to 1.81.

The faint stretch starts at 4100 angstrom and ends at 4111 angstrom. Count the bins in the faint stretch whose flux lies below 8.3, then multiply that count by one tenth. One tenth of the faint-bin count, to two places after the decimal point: 0.30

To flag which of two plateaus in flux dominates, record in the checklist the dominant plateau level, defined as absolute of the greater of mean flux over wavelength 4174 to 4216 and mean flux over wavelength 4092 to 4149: 8.69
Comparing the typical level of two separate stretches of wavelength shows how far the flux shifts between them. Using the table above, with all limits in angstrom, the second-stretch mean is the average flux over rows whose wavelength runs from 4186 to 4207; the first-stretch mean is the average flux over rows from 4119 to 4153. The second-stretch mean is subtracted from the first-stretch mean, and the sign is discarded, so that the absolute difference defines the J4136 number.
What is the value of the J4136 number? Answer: 0.06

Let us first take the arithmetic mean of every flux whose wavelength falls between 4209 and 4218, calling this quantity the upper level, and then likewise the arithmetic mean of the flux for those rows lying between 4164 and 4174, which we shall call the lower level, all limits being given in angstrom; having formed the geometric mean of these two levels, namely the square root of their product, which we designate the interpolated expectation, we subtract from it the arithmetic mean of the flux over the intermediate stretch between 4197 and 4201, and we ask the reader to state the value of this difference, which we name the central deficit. 0.1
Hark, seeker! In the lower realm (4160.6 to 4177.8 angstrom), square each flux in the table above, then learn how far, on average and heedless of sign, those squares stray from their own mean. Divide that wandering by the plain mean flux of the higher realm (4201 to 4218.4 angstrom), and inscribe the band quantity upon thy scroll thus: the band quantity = 1.6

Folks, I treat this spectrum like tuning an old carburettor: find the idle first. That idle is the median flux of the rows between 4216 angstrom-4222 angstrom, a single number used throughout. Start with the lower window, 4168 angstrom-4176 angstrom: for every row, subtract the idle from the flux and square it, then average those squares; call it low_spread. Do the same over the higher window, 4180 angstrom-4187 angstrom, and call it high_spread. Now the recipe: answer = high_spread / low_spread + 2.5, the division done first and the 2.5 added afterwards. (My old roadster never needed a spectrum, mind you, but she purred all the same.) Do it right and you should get 5.3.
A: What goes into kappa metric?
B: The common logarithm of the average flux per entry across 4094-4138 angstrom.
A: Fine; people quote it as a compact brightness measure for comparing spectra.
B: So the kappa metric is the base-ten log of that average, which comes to 0.928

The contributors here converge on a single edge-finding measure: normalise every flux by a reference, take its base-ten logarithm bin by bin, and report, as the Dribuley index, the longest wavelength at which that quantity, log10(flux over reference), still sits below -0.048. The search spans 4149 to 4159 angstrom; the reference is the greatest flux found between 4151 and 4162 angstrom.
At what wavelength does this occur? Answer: 4157.68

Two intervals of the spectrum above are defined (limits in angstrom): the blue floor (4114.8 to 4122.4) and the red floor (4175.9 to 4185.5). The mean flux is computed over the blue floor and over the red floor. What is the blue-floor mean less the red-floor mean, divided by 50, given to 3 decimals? 0.030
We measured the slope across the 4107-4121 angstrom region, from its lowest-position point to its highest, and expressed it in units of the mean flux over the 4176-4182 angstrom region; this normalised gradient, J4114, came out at 0.013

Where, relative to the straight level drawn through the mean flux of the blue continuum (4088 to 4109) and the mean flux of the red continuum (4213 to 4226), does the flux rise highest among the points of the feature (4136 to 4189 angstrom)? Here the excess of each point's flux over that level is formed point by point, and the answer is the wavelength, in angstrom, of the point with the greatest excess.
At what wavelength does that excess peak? 4161.51 angstrom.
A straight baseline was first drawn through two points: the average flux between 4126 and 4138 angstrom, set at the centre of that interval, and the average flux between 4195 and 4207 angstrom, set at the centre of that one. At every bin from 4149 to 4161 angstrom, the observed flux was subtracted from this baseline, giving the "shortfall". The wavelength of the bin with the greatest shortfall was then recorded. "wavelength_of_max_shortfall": 4150.02 angstrom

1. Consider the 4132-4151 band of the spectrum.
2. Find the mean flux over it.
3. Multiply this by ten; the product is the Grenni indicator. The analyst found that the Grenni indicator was 88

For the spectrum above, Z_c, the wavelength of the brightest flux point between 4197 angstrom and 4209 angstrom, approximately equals 4205.82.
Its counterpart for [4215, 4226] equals 4219.40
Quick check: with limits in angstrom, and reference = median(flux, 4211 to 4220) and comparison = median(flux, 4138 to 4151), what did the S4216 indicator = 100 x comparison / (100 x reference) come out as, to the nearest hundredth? 0.95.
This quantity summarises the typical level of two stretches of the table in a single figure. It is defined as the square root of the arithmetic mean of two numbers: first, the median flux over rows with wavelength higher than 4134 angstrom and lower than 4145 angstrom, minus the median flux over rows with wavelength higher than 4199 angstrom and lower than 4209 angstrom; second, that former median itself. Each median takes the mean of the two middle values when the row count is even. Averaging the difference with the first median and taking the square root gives 2.16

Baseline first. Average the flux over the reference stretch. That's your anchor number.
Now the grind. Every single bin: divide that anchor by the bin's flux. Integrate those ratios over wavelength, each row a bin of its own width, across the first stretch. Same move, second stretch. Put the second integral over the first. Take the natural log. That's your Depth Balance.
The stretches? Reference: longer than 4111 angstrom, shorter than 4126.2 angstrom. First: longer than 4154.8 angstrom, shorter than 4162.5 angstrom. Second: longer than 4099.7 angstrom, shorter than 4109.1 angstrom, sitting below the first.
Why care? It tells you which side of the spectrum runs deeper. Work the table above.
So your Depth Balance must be 0.4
